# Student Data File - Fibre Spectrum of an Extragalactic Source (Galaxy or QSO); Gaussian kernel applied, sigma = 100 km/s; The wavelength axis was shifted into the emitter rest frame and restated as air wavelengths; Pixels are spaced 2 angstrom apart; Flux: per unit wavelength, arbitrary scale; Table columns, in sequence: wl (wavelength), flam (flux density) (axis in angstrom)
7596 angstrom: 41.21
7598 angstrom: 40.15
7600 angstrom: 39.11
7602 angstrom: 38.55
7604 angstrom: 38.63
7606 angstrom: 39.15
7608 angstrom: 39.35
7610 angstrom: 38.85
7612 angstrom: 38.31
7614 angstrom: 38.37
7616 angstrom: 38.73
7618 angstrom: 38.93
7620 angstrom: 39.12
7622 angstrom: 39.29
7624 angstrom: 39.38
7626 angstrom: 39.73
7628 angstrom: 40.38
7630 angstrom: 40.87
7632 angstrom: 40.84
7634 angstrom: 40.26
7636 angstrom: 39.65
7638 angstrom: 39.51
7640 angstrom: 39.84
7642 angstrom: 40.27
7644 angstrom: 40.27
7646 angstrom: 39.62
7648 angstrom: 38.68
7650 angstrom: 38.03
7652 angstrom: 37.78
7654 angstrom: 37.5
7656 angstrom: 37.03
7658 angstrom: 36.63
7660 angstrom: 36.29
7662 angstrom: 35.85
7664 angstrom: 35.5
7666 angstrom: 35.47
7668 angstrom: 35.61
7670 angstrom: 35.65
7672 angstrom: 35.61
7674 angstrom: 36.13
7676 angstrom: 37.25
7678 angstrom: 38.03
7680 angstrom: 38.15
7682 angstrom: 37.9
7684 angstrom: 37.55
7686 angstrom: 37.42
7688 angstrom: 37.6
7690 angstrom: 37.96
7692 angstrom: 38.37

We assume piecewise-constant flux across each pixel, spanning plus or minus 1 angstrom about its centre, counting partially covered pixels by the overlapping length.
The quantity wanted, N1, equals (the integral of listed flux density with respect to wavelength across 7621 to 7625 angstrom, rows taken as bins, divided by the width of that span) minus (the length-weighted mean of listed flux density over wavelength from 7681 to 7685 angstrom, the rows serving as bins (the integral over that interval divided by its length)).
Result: 1.6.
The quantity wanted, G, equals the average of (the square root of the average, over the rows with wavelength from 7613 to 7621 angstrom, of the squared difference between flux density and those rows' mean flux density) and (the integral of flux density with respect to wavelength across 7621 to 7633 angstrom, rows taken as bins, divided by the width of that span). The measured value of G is 20.2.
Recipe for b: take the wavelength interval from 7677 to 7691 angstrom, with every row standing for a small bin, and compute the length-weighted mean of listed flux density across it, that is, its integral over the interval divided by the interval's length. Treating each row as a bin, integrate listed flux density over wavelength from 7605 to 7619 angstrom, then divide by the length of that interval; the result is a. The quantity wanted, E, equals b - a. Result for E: -1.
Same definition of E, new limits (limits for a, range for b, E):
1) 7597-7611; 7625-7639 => 1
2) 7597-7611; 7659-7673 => -3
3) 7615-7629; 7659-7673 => -4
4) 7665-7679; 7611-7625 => 3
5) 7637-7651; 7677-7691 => -2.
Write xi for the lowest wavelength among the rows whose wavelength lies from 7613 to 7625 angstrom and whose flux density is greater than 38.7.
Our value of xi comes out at 7616 angstrom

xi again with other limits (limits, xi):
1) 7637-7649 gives 7638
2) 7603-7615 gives 7606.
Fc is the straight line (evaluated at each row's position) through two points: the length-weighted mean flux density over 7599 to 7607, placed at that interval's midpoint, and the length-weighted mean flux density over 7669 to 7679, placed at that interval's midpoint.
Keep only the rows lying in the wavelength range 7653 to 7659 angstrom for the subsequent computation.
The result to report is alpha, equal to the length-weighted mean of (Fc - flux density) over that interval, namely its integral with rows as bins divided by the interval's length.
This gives 0.1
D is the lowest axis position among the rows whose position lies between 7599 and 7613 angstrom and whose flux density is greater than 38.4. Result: 7600 angstrom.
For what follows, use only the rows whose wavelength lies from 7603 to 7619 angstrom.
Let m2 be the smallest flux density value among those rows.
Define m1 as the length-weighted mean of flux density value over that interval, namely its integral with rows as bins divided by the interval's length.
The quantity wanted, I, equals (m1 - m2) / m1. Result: 0.012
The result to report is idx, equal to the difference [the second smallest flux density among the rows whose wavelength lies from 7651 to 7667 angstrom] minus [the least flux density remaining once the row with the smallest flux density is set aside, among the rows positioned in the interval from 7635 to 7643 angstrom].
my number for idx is -4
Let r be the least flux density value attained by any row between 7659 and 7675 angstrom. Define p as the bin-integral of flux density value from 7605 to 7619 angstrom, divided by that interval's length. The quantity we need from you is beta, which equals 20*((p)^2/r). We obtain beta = 849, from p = 38.8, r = 35.47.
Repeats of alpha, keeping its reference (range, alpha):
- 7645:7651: -1.4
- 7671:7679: -0.3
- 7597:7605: -0.2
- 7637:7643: -2.2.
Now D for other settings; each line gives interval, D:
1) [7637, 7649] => 7638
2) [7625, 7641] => 7626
